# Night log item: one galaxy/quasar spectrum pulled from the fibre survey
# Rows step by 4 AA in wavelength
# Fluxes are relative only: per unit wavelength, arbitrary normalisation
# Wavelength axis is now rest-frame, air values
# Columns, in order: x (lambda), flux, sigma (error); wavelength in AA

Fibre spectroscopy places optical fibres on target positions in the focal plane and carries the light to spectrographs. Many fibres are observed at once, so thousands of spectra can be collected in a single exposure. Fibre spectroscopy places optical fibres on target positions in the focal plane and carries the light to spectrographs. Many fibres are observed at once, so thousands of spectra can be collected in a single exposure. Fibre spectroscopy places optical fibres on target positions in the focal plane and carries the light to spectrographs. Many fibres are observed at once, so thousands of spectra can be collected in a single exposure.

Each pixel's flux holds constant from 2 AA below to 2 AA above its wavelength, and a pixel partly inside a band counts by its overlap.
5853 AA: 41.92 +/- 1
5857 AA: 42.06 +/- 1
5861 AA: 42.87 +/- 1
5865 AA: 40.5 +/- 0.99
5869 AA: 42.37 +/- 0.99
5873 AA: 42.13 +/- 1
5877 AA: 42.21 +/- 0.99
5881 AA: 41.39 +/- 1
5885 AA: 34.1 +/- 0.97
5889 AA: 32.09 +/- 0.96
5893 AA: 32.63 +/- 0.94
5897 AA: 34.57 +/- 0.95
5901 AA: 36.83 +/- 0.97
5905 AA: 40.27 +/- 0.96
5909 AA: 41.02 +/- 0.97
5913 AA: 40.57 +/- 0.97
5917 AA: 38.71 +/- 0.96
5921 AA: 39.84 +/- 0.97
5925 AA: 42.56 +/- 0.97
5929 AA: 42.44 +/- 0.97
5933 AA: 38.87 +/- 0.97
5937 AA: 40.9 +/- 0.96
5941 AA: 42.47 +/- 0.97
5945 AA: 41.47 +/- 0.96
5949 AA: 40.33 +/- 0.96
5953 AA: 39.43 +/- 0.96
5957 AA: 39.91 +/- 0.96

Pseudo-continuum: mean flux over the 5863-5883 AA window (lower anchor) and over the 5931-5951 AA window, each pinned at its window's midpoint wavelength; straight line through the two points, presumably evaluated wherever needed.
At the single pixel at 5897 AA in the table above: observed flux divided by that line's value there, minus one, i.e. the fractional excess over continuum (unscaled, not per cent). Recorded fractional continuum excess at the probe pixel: -0.16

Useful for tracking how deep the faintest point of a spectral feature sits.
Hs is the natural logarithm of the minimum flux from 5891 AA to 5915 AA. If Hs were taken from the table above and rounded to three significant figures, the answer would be 3.49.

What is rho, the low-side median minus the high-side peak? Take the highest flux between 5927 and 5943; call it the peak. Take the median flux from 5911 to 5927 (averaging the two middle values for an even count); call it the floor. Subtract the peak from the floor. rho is -2.3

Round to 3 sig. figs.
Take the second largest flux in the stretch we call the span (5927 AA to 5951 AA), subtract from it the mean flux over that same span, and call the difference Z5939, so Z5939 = 1.36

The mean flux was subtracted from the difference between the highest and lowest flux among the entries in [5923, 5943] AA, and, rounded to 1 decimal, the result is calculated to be -37.8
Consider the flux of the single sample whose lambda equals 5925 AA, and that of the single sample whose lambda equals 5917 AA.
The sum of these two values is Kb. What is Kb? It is 81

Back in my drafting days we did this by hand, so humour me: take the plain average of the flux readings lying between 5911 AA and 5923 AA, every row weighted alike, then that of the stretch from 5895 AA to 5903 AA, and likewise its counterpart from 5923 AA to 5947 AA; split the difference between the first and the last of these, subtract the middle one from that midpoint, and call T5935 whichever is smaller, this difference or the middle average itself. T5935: 4.9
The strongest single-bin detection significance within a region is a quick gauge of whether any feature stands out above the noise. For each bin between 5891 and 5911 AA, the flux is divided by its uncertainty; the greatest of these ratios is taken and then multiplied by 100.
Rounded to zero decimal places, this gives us 4229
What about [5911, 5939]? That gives 4388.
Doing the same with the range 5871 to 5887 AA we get 4264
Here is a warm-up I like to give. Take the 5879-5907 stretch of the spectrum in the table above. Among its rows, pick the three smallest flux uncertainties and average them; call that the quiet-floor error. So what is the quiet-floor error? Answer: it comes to 0.950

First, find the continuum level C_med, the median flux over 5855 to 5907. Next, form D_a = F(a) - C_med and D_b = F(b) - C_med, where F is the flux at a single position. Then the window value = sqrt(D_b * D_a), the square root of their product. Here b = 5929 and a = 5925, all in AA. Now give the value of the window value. 2.0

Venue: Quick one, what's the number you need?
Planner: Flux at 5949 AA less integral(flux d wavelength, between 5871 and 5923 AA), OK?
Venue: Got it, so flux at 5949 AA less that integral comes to -1945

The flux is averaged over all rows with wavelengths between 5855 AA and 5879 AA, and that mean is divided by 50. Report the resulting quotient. 0.84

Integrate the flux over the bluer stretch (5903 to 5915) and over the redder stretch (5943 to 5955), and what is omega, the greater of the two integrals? 487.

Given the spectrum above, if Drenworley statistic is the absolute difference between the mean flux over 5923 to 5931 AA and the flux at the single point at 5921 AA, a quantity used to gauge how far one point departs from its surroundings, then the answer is 2.7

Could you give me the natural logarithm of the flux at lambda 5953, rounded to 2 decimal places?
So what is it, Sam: 3.67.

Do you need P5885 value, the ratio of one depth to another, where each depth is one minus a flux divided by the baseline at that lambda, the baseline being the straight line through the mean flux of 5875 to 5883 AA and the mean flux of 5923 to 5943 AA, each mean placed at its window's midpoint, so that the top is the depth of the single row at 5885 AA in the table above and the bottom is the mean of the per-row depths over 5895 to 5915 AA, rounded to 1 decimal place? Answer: 2.6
